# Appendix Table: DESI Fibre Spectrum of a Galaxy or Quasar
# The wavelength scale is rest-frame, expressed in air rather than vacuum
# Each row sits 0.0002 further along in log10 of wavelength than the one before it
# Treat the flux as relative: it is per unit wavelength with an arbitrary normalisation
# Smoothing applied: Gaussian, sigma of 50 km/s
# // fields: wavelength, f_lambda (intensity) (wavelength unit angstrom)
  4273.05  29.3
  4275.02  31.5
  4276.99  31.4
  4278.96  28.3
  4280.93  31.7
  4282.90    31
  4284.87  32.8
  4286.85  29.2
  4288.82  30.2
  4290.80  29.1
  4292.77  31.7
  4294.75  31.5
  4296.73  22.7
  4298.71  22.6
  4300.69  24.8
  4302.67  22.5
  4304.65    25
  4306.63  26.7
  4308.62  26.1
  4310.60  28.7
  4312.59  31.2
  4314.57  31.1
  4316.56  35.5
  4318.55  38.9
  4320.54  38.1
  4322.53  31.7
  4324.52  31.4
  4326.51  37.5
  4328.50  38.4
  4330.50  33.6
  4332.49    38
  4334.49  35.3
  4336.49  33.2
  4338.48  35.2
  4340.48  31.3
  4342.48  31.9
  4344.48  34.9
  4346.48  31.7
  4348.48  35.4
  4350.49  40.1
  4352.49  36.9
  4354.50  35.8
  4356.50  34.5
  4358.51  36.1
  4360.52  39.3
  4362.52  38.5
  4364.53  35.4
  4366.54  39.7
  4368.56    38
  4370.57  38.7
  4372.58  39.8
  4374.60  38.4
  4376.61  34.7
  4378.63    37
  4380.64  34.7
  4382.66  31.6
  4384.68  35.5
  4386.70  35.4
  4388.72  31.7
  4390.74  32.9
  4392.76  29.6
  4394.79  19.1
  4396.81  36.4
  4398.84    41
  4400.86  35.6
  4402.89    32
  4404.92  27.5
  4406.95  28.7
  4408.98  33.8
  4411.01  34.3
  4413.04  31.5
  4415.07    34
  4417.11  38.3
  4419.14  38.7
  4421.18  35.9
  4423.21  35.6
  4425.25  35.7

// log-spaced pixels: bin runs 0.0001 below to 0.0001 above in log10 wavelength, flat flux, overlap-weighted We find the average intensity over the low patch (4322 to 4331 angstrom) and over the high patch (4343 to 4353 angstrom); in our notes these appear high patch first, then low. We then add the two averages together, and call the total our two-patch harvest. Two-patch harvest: 70.3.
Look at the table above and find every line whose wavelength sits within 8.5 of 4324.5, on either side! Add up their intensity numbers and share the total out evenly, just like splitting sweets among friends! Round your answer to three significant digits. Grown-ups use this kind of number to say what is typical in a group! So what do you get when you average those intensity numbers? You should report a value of 35.9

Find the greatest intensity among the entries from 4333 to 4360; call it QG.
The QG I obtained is 40.1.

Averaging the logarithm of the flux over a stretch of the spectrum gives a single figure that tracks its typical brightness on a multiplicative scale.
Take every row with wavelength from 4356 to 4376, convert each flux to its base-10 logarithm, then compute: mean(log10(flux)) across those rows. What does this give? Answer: 1.58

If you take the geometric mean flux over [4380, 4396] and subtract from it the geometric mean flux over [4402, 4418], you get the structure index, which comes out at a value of -1.5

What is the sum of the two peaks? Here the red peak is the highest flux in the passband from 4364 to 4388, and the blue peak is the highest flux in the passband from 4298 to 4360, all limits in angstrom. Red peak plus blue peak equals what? 79.9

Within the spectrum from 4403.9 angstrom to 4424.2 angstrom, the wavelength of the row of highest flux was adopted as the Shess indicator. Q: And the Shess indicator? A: 4419.14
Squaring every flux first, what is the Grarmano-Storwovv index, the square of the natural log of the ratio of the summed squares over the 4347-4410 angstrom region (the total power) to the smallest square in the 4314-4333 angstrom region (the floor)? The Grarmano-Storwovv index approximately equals 14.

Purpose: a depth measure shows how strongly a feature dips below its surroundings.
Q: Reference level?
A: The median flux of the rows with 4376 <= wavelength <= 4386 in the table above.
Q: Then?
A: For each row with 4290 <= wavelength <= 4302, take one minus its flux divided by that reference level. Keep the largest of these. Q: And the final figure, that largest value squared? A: 0.122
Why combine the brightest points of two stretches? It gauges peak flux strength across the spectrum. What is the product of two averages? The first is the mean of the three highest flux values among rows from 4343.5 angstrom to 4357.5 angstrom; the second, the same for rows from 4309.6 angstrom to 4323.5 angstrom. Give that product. 1410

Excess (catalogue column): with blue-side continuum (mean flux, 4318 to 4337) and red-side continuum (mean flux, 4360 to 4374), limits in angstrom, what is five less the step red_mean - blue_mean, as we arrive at 2.1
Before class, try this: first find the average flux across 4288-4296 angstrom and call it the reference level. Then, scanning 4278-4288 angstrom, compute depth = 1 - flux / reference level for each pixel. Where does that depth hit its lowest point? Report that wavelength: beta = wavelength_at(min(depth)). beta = 4284.87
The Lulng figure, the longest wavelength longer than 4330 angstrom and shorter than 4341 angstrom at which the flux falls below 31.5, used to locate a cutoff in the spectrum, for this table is 4340.48 angstrom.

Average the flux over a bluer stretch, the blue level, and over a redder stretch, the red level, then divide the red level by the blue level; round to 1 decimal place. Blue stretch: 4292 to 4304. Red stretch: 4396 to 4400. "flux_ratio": 1.5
